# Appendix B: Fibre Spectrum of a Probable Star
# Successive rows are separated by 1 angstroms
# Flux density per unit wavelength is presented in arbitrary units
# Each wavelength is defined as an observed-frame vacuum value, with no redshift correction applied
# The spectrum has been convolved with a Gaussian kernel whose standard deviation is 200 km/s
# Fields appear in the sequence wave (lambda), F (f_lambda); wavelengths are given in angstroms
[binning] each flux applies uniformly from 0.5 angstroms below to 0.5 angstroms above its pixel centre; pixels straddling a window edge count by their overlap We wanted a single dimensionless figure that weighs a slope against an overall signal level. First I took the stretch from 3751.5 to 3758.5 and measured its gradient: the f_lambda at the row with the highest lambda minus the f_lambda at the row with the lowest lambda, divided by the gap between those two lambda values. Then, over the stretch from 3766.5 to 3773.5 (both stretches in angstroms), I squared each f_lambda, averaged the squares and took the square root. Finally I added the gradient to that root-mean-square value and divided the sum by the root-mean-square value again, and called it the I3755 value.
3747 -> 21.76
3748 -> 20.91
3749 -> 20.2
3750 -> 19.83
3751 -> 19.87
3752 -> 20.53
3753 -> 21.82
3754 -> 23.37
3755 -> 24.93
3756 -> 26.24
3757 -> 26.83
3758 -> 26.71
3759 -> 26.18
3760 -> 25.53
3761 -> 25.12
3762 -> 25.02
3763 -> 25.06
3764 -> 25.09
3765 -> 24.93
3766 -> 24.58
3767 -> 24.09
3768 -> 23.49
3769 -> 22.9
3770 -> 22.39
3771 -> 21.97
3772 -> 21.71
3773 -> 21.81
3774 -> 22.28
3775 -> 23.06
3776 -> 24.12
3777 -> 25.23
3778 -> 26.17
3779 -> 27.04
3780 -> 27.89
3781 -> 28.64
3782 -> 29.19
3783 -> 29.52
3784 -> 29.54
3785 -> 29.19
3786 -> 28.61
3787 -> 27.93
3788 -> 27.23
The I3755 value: 1.05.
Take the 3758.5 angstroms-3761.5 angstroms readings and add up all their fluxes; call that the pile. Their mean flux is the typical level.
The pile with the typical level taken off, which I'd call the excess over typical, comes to 51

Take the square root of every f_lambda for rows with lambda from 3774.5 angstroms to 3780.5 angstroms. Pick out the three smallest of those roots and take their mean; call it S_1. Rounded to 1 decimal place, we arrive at 4.9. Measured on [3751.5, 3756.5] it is 4.7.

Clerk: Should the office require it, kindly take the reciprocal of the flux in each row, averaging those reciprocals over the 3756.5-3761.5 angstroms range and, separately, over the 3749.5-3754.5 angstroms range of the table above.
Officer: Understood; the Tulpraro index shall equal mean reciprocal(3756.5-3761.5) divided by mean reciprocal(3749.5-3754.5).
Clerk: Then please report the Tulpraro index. 0.81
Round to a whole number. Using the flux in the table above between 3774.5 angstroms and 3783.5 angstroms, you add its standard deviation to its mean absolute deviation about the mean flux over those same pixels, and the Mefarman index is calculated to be 4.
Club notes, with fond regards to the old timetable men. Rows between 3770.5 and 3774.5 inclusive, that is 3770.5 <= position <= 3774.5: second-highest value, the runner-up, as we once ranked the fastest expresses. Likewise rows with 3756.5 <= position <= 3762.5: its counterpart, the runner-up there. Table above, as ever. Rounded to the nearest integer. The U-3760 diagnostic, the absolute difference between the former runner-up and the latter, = 5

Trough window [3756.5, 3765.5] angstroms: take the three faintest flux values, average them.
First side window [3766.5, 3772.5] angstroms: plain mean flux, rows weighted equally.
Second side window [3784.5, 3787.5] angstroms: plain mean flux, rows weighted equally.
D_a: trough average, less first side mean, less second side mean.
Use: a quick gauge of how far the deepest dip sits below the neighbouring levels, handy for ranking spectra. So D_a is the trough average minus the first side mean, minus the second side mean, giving -26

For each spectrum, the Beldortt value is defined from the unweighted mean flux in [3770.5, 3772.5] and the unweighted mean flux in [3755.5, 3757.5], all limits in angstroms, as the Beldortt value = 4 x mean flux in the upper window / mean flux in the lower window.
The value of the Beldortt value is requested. 3.3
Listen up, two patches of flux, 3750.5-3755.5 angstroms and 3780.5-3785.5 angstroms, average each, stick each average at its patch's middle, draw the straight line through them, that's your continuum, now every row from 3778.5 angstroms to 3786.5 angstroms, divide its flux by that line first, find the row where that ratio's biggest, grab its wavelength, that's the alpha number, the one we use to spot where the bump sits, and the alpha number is 3783 angstroms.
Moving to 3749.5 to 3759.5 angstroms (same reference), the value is 3757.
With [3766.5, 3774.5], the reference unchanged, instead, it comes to 3767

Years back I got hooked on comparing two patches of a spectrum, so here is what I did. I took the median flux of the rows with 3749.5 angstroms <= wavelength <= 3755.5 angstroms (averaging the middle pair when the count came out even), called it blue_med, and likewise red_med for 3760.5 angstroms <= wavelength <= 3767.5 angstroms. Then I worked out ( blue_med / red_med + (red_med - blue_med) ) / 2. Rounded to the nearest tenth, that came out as 2.3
